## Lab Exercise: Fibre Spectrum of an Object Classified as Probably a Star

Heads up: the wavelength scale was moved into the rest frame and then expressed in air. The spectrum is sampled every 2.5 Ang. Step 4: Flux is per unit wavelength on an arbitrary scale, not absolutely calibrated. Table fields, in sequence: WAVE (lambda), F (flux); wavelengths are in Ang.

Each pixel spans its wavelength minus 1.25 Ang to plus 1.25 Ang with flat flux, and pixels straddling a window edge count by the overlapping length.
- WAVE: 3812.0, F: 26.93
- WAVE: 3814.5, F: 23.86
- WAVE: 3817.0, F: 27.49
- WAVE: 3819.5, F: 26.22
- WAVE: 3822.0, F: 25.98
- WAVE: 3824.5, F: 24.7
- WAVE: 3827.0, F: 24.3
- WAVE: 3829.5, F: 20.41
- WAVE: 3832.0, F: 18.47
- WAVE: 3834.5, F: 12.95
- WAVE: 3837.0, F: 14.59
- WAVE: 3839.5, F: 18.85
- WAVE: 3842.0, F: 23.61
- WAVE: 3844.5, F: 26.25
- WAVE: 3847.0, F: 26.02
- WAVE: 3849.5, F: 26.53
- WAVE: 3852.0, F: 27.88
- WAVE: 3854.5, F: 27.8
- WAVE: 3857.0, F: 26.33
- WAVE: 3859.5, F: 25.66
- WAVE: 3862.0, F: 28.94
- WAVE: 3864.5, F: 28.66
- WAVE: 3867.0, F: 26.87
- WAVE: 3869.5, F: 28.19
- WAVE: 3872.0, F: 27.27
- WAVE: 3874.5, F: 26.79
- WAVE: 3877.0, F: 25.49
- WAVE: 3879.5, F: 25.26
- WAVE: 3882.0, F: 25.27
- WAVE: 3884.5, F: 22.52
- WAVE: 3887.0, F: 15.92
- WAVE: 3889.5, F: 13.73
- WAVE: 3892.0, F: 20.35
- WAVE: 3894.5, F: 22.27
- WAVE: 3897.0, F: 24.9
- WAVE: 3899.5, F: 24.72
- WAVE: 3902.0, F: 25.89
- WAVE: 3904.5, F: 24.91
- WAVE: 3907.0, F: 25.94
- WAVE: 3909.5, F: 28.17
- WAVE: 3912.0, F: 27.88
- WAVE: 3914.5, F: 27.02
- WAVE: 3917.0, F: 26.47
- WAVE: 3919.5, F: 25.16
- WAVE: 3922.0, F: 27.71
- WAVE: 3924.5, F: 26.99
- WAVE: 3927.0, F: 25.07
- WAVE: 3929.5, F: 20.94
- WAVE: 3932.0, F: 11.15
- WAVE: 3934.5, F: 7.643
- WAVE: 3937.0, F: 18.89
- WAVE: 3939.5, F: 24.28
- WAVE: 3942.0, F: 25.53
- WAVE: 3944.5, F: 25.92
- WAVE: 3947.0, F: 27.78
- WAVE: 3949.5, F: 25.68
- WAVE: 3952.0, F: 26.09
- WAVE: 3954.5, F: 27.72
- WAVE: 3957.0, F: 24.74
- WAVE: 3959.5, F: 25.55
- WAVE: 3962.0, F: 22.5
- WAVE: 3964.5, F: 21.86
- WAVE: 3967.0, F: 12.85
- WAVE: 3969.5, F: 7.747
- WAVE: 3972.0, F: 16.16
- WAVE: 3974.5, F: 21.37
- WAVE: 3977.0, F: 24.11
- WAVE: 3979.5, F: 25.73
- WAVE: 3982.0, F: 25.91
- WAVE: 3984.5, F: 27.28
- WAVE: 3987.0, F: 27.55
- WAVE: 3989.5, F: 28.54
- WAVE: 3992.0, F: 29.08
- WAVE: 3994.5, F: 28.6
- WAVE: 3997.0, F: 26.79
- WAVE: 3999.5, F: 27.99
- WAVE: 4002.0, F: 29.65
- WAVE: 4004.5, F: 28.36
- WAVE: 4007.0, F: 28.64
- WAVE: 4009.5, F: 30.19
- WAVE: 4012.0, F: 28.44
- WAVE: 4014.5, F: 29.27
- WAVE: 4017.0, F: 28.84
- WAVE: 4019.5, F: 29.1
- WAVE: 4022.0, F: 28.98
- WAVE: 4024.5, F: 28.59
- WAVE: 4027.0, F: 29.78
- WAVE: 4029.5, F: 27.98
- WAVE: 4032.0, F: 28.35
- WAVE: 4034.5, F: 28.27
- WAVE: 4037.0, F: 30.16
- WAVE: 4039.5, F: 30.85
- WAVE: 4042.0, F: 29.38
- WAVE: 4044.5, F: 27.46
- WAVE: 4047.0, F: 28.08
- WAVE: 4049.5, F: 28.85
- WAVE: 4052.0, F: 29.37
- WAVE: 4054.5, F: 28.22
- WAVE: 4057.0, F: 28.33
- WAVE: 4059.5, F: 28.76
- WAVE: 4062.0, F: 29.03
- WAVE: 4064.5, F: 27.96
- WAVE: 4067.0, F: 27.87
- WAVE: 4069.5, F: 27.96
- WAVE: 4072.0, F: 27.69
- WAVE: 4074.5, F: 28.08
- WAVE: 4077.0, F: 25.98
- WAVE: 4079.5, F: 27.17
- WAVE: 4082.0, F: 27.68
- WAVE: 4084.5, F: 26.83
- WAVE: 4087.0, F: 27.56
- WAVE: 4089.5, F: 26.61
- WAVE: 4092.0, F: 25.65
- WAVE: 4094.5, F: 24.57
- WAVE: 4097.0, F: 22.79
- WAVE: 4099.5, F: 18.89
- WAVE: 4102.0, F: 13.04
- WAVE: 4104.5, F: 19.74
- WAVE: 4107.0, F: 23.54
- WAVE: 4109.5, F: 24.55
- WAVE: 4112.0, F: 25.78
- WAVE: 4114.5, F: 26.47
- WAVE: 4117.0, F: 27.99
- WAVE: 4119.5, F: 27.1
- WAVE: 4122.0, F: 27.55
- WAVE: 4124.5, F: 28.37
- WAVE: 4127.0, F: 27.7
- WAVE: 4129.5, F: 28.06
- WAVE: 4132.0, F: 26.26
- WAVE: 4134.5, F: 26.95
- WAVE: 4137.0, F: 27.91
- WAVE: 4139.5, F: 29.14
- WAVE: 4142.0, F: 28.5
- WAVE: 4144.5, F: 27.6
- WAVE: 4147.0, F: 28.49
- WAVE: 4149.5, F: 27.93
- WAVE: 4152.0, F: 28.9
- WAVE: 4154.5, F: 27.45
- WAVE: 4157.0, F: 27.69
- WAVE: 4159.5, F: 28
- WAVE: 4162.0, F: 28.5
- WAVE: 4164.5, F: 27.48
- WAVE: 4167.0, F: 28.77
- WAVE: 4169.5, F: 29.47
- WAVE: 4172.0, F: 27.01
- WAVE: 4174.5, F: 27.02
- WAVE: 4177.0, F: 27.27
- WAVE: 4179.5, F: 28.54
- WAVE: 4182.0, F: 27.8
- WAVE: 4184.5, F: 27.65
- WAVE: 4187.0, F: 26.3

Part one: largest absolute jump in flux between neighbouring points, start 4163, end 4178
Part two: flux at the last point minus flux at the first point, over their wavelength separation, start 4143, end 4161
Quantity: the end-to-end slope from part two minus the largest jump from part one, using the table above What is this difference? -2.4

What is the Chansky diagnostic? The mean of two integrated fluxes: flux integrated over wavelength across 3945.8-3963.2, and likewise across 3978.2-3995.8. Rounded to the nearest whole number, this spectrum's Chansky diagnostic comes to 466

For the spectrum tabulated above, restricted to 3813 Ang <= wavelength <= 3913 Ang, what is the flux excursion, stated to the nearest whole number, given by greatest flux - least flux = 16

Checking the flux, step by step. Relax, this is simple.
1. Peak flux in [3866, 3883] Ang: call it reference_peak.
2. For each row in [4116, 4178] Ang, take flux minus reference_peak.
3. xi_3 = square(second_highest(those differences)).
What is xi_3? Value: 0.90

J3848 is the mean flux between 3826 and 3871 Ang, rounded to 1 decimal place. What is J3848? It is 24.0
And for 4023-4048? 28.9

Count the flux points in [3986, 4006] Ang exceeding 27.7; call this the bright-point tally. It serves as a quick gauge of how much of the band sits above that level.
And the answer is 6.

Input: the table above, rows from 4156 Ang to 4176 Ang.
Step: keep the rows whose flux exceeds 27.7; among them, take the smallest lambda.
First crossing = 4159.5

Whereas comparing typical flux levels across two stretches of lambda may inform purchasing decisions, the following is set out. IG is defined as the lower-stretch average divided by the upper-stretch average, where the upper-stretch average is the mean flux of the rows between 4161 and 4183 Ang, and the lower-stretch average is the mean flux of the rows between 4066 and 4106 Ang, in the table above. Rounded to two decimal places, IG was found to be 0.89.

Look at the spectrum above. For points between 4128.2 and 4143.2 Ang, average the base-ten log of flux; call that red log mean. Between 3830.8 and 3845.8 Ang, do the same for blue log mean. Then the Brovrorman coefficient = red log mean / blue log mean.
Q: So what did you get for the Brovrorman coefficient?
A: 1.14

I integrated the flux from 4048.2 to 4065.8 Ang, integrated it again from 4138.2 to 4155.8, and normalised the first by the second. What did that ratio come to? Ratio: 1.01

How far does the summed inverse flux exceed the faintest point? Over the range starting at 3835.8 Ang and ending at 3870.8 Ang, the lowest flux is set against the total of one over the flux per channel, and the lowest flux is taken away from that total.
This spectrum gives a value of -14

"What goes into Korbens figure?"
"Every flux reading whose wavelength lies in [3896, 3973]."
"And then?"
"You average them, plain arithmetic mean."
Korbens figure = 23.0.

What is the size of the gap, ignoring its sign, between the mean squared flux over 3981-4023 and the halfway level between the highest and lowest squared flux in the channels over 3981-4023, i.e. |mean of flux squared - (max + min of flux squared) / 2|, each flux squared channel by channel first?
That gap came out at 18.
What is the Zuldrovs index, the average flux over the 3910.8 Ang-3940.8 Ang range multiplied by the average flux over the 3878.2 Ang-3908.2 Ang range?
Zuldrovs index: 508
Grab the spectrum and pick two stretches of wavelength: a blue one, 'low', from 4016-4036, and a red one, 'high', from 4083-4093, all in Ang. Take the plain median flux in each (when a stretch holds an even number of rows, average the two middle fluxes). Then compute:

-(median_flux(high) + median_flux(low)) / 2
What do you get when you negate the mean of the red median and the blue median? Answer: -27.7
